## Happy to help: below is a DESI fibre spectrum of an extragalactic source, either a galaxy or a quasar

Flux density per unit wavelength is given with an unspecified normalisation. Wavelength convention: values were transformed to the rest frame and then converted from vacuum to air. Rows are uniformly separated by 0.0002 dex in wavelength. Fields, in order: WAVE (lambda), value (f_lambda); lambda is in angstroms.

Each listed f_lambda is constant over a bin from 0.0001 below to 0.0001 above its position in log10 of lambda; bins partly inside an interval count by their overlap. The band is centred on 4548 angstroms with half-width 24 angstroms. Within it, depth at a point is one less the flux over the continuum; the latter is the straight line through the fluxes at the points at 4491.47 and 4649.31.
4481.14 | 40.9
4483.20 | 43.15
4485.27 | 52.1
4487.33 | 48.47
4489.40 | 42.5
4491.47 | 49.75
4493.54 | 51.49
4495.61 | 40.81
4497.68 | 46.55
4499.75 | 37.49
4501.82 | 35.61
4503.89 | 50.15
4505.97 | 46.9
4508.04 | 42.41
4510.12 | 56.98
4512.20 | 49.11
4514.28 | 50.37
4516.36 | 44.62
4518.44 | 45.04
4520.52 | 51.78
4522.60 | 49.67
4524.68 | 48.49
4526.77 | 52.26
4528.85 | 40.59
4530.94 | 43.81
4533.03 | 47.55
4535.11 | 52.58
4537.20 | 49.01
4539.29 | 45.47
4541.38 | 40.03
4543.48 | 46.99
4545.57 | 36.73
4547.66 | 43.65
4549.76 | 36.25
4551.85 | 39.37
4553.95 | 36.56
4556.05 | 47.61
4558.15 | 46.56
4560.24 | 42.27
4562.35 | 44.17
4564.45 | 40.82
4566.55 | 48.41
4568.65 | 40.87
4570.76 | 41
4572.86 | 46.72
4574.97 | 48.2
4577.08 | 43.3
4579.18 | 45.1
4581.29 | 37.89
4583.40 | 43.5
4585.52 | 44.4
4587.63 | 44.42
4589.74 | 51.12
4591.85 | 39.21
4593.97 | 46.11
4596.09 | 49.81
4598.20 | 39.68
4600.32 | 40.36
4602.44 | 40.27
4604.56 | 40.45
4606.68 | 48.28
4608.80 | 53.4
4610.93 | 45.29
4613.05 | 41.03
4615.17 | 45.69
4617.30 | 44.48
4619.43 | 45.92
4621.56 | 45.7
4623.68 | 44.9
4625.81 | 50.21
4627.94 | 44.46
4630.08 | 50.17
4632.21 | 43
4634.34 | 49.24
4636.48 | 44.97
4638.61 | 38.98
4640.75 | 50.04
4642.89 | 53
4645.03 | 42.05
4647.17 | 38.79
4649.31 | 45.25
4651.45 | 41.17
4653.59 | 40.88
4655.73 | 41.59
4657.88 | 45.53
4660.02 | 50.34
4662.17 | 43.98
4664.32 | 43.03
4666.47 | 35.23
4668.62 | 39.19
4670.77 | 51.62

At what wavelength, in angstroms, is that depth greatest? 4549.76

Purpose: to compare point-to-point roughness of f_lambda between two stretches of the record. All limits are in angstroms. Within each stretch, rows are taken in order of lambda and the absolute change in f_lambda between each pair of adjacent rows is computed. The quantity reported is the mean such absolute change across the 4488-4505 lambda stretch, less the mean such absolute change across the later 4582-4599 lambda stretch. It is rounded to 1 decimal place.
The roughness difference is 1.5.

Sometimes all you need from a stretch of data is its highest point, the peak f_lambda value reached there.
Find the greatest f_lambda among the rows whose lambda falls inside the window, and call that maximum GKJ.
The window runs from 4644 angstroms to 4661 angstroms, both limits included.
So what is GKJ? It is 50.34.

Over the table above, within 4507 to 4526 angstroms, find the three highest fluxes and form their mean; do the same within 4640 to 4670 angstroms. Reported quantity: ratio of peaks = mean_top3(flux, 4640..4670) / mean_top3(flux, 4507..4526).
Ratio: 0.964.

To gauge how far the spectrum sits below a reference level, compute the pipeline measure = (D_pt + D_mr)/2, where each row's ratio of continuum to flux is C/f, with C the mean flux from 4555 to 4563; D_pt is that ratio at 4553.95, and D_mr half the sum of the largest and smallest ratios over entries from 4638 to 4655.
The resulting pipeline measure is 1.12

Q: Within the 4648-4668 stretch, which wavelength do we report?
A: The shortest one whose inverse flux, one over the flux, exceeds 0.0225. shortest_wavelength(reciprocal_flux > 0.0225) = 4651.45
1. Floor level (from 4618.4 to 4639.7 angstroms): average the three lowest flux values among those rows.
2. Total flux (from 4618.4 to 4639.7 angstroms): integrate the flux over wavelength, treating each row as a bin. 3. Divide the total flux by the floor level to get 23.1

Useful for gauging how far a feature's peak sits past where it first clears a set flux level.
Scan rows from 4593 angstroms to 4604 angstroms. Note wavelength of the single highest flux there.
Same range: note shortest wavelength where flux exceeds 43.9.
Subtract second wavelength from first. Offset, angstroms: 2.1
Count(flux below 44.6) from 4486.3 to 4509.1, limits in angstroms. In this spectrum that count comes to 5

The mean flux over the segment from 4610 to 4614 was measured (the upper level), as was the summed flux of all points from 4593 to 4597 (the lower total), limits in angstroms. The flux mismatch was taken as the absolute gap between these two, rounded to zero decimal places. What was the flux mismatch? 53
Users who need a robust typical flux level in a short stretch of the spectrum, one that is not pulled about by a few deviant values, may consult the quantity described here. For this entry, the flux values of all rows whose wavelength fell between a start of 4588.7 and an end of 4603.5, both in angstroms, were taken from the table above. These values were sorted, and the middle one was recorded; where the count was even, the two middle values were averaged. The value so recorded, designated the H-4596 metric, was 40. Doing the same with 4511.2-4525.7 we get 49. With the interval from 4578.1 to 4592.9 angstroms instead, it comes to 44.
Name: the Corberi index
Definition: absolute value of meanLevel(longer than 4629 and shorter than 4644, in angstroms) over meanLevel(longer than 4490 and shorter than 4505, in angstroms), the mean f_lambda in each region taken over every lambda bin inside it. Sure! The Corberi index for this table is 1.06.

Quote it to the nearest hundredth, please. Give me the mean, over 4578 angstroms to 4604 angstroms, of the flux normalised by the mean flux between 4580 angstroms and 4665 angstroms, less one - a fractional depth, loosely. -0.03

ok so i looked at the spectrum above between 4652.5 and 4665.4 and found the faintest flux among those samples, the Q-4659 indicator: 40.88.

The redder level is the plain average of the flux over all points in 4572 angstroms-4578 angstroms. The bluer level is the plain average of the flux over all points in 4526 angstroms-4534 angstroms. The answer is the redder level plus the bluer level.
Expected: 92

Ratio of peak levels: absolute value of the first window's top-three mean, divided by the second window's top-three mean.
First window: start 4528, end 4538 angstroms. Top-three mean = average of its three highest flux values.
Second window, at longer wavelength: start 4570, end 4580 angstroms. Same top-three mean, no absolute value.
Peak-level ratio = 1.07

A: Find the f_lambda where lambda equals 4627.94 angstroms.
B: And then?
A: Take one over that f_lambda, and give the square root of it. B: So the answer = 0.150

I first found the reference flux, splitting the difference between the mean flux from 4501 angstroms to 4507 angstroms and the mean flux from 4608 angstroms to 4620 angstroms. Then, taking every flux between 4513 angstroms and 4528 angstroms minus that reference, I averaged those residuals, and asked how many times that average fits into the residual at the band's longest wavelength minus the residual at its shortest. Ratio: 0.5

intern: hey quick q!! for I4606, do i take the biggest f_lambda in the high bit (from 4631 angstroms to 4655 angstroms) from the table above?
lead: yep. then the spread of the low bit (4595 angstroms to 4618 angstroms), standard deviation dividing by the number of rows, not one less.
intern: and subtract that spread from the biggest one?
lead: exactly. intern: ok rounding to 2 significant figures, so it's 49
